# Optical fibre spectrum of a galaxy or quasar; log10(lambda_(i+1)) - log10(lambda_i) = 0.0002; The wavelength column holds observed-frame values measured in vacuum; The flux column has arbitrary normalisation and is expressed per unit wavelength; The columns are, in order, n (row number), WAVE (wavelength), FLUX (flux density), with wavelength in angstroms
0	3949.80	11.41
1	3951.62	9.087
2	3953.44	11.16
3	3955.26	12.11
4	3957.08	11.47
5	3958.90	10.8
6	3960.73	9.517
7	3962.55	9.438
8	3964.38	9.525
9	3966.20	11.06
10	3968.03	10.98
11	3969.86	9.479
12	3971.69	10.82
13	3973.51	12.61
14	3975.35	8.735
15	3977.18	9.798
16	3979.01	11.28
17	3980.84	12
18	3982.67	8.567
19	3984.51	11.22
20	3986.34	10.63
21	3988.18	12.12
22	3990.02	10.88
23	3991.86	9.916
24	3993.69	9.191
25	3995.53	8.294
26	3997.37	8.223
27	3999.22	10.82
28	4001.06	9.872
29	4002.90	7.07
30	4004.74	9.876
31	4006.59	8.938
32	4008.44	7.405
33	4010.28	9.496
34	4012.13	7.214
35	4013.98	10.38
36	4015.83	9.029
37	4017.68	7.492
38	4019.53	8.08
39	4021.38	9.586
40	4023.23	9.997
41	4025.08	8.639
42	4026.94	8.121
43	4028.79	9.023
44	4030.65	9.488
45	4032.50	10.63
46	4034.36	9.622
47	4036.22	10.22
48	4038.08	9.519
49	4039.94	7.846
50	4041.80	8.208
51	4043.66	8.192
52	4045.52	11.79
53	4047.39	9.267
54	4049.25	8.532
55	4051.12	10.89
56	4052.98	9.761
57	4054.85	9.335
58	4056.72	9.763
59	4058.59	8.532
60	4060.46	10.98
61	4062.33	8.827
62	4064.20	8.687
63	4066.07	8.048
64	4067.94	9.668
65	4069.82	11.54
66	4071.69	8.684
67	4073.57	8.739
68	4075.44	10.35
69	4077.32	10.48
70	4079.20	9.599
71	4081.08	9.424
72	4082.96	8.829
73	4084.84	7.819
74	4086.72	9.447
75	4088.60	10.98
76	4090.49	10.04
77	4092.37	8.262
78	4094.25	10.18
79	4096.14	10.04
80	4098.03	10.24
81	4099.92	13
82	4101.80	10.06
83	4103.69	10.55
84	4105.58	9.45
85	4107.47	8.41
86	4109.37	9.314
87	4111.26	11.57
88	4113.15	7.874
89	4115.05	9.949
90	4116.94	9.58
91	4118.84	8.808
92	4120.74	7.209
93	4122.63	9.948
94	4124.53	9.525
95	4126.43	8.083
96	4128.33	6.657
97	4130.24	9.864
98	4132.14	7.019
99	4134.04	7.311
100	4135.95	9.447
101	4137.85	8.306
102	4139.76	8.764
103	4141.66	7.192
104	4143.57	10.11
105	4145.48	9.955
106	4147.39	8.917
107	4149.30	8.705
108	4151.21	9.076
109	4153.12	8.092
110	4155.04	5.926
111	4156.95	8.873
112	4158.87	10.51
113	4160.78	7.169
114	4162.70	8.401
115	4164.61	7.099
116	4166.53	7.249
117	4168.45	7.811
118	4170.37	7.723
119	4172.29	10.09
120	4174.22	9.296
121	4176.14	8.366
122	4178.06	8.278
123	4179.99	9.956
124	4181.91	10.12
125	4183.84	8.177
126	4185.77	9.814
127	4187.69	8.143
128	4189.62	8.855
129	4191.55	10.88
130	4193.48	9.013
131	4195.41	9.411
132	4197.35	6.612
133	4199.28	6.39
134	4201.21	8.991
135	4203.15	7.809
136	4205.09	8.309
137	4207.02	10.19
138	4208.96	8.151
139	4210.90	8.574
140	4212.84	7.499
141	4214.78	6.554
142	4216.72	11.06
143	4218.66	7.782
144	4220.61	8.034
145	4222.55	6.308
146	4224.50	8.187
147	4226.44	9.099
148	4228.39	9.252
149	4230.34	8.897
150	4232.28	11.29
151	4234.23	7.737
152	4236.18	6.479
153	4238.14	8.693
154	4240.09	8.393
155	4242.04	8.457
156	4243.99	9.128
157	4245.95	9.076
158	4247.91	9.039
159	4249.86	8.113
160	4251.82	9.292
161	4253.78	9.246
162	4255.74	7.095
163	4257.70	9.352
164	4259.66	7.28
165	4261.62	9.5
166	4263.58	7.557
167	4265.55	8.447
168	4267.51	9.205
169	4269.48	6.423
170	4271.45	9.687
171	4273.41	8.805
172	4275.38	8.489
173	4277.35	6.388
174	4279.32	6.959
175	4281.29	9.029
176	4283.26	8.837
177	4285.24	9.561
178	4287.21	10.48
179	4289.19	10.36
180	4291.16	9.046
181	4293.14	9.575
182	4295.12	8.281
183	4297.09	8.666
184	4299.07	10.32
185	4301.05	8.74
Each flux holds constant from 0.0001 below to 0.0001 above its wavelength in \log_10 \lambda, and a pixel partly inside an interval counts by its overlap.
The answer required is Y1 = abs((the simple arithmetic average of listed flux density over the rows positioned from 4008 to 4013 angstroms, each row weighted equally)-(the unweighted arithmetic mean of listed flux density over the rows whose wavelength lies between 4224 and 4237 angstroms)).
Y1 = 0.67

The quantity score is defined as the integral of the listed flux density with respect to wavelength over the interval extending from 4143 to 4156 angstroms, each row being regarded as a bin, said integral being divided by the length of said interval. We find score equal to 8.6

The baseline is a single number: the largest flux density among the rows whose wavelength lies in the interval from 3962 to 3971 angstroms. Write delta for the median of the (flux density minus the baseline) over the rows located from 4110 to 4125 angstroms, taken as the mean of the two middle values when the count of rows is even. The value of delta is -1.51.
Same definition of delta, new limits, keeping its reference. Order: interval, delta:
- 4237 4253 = -2.19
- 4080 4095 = -1.62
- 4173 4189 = -2.23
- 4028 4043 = -1.56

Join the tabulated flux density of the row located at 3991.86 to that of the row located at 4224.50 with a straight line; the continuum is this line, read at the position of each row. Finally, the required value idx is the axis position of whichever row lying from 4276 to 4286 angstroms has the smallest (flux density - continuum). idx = 4277.35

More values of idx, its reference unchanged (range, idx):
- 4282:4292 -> 4283.26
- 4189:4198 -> 4197.35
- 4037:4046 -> 4039.94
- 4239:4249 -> 4240.09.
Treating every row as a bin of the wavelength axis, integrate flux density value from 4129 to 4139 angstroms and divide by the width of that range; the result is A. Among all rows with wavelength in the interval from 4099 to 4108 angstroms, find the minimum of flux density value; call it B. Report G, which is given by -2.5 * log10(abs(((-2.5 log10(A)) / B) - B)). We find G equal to -2.35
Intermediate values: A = 8.3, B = 8.41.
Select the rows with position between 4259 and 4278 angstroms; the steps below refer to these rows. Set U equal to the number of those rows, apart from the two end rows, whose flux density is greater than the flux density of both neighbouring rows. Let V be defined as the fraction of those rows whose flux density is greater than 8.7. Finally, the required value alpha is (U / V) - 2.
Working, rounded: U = 3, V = 0.4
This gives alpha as 5.5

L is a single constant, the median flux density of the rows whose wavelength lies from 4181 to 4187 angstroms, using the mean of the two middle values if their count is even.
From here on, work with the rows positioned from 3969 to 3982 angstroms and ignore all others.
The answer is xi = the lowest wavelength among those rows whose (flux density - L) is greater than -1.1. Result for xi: 3969.86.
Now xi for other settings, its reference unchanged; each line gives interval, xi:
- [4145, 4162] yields 4145.48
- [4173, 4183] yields 4174.22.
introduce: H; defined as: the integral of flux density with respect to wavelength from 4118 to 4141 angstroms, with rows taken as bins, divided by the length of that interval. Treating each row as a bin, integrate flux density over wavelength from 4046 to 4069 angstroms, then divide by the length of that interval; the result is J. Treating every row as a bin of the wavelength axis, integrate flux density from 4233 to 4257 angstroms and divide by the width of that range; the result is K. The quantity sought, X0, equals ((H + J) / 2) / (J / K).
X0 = 8.0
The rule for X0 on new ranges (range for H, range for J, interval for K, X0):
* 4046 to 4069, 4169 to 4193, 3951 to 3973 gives 10.7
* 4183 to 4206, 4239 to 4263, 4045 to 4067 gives 9.4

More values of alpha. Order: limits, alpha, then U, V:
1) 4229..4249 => 4.0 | 3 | 0.5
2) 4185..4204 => 3.0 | 3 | 0.6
